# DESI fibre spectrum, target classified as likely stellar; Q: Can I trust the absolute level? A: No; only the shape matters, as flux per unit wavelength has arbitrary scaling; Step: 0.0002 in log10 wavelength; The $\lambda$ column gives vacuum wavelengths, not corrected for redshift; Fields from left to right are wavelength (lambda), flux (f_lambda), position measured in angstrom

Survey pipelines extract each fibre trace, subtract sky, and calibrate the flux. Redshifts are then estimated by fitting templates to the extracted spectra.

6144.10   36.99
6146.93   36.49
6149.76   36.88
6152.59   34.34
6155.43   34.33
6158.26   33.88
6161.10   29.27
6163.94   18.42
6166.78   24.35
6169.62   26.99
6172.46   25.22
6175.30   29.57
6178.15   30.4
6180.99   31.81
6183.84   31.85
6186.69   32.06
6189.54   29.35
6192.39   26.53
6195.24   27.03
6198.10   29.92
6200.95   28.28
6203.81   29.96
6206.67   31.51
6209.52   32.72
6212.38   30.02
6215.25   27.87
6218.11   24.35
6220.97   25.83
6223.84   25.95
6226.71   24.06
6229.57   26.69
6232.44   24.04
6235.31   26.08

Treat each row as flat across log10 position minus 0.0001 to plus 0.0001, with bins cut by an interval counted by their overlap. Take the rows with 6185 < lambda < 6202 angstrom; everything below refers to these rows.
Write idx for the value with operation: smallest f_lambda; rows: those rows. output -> 26.53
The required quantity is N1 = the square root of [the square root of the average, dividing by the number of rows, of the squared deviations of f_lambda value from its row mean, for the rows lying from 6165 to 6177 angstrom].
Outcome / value 1.41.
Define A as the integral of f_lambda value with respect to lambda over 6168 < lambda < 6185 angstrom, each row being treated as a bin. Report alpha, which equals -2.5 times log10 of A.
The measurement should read -6.74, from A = 497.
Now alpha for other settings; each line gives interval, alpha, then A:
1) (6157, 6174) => -6.63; 447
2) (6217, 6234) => -6.58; 428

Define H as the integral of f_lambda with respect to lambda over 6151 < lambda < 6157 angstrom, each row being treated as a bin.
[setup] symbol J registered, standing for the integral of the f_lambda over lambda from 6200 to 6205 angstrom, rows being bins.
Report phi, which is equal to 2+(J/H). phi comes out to 2.7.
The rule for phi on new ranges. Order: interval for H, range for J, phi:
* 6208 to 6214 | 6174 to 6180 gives 3.0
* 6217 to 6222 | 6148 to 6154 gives 3.7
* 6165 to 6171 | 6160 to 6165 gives 2.8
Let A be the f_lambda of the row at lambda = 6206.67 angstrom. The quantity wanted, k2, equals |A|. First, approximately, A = 31.51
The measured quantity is 32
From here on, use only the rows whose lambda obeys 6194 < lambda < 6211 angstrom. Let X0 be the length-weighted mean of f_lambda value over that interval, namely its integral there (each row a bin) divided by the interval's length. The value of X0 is 30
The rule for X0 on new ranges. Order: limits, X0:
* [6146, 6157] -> 35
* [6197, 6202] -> 29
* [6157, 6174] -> 26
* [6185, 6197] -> 29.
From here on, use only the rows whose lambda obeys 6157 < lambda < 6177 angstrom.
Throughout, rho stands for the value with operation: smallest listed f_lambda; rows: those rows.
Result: 18.42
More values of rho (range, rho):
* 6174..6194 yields 26.53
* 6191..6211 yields 26.53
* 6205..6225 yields 24.35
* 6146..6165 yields 18.42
